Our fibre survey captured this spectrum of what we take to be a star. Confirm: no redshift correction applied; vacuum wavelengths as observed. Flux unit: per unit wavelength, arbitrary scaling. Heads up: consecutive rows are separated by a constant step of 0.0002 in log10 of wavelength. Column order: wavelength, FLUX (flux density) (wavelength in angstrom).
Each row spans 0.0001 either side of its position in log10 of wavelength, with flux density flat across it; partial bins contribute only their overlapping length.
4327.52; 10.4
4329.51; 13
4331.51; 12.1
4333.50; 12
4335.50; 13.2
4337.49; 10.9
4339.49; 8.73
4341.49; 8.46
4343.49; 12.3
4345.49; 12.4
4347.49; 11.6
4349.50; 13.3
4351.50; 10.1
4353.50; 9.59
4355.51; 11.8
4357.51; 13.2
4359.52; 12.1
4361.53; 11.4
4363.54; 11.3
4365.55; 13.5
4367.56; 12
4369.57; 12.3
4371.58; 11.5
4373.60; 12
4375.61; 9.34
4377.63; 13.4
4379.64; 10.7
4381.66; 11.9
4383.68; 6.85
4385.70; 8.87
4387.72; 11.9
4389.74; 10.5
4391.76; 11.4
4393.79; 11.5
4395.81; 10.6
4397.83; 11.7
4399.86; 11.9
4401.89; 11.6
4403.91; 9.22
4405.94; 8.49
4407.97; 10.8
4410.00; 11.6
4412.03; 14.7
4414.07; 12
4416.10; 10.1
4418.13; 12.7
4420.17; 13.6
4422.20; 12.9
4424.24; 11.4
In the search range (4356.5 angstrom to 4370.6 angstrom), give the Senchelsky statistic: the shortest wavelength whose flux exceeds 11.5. 4357.51 angstrom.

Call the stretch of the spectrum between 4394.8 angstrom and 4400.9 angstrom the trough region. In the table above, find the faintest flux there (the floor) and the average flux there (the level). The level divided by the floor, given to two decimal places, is 1.08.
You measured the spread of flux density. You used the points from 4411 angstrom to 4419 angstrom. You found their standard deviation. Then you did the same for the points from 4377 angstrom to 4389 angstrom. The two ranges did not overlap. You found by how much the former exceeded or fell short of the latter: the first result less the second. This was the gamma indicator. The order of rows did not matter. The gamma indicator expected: -0.5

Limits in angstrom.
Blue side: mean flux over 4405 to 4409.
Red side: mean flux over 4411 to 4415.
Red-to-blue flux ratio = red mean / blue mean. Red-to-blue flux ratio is 1.38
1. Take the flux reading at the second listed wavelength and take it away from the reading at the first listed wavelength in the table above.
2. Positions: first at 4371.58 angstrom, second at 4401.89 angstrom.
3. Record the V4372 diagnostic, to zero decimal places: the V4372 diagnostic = 0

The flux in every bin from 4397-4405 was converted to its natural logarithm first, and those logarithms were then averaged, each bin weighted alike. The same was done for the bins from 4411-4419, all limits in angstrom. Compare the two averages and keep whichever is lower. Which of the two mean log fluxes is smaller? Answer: 2.40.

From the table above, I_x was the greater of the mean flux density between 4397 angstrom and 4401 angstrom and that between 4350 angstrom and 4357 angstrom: 11.8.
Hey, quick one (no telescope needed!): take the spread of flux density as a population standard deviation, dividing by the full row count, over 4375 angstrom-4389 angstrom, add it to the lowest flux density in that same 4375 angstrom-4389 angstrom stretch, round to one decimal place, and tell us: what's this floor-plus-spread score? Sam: 8.9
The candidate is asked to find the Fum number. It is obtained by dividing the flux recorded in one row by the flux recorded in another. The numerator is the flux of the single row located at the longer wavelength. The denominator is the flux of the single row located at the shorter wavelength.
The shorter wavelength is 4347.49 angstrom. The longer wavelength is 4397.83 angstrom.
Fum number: 1.01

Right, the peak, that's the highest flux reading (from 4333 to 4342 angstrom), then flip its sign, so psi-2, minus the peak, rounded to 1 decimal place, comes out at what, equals -13.2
